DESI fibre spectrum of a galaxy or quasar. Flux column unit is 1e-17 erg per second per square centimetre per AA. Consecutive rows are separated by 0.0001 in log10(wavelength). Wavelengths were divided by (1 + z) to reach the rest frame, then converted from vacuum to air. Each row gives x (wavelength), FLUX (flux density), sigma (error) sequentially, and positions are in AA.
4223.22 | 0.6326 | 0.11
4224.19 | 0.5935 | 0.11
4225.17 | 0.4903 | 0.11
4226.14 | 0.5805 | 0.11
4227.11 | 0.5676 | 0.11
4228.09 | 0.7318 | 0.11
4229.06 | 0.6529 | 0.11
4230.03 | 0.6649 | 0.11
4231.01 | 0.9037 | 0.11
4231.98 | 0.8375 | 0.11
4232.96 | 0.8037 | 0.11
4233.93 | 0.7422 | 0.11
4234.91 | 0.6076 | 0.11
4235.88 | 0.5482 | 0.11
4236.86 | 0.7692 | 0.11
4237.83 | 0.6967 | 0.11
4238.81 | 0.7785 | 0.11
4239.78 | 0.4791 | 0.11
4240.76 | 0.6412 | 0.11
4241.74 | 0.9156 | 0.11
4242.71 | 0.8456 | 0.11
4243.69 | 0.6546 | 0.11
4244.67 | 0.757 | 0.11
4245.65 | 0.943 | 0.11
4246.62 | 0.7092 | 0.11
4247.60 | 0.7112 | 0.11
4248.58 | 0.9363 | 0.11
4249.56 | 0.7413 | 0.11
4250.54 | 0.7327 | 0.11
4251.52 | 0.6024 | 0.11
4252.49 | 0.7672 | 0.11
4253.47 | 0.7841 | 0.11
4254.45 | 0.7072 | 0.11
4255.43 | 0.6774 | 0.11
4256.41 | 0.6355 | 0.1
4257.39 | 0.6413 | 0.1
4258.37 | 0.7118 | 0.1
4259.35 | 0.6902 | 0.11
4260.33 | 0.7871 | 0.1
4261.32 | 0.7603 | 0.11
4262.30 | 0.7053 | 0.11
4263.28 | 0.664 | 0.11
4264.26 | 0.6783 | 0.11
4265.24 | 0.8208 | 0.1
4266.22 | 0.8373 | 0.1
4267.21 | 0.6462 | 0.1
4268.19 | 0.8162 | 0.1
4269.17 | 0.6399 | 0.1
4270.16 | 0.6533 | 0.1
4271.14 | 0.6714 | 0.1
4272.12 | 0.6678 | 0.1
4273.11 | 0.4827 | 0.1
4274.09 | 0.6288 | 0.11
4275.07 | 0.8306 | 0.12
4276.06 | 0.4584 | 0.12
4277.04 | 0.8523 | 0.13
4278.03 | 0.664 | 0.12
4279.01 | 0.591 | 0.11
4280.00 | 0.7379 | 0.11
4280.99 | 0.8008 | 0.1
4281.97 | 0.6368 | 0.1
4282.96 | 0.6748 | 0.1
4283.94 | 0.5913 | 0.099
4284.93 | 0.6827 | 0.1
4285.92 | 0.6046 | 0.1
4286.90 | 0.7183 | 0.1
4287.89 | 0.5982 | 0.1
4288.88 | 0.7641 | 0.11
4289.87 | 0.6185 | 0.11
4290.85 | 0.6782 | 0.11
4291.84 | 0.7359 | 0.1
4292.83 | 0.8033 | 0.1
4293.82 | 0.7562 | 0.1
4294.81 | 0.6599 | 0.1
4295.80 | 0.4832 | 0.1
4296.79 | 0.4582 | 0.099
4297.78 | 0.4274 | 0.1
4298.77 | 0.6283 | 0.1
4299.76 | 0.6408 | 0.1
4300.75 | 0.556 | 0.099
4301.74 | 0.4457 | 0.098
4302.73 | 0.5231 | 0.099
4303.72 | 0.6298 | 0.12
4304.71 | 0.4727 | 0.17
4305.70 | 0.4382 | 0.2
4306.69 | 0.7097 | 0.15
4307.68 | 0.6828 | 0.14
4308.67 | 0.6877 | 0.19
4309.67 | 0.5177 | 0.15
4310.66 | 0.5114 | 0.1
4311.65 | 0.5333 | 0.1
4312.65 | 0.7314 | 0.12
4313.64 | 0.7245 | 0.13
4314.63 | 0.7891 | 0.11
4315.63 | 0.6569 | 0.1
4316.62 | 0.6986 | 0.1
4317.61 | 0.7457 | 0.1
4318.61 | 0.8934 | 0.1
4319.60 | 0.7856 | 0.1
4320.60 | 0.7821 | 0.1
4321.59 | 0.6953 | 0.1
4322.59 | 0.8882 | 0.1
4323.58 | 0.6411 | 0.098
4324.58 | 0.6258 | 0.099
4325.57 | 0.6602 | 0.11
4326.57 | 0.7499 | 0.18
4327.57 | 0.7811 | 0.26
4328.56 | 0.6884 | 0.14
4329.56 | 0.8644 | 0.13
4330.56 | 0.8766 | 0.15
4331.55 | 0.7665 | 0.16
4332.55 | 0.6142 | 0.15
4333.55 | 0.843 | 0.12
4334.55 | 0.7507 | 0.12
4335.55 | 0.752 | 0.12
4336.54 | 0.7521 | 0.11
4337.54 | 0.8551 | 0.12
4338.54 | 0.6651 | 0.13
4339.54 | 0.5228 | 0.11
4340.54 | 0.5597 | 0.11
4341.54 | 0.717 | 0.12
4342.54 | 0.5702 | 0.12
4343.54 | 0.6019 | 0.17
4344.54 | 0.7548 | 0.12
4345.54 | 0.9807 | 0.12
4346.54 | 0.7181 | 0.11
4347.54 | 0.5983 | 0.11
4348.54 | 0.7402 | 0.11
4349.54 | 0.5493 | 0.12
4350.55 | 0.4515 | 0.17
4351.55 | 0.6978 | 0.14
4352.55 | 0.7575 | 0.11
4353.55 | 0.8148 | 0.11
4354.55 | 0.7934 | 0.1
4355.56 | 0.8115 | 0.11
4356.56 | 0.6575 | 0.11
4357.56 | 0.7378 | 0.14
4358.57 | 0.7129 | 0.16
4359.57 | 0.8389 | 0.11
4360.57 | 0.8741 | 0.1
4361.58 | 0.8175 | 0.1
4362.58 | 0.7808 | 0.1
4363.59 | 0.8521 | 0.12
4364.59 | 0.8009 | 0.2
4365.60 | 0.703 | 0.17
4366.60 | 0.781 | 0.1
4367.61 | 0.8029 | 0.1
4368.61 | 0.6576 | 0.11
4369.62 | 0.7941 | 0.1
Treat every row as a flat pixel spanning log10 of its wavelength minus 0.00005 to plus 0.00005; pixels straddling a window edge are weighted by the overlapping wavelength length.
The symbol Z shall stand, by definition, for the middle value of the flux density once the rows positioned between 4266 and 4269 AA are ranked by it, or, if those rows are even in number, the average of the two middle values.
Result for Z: 0.82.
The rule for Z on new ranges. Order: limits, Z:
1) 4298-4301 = 0.63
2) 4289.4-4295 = 0.71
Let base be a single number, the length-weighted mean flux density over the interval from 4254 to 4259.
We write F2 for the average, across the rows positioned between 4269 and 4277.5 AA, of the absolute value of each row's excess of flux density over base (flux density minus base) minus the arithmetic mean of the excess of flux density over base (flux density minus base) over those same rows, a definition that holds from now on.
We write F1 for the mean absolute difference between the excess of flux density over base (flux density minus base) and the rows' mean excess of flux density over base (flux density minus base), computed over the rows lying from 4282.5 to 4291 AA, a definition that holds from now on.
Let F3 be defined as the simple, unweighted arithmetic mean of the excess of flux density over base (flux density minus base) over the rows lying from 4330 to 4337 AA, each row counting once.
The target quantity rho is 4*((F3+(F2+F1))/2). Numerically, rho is 0.46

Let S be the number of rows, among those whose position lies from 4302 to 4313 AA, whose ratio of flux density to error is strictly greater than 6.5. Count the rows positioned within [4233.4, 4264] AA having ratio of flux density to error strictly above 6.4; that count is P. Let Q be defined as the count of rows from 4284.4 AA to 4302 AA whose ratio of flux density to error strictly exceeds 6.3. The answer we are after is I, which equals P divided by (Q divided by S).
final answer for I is 0.0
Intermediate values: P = 20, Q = 8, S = 0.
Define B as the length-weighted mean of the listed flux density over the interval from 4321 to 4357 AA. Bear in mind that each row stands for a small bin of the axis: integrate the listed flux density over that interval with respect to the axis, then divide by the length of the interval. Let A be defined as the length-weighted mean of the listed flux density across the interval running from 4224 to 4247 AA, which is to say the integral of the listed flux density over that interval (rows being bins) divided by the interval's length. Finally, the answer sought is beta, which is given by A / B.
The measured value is 0.99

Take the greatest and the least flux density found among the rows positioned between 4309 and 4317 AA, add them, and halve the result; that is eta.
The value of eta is 0.650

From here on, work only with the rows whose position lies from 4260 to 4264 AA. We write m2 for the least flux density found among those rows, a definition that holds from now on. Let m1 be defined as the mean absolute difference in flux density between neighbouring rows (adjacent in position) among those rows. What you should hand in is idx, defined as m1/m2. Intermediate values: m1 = 0.04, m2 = 0.664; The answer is 0.06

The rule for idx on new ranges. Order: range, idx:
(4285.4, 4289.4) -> 0.22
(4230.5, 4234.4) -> 0.07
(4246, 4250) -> 0.20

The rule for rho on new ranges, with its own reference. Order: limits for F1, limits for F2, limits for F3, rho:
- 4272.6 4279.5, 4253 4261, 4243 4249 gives 0.54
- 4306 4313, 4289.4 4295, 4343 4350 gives 0.35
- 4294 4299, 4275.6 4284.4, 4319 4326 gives 0.46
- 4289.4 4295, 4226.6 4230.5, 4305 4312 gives 0.02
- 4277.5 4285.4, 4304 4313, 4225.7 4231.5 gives 0.33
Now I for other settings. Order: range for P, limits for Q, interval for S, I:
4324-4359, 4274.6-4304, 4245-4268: 8.6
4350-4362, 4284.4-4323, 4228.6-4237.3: 2.1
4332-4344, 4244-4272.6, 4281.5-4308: 1.0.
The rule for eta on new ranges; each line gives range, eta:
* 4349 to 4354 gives 0.633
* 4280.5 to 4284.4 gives 0.696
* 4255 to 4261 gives 0.711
